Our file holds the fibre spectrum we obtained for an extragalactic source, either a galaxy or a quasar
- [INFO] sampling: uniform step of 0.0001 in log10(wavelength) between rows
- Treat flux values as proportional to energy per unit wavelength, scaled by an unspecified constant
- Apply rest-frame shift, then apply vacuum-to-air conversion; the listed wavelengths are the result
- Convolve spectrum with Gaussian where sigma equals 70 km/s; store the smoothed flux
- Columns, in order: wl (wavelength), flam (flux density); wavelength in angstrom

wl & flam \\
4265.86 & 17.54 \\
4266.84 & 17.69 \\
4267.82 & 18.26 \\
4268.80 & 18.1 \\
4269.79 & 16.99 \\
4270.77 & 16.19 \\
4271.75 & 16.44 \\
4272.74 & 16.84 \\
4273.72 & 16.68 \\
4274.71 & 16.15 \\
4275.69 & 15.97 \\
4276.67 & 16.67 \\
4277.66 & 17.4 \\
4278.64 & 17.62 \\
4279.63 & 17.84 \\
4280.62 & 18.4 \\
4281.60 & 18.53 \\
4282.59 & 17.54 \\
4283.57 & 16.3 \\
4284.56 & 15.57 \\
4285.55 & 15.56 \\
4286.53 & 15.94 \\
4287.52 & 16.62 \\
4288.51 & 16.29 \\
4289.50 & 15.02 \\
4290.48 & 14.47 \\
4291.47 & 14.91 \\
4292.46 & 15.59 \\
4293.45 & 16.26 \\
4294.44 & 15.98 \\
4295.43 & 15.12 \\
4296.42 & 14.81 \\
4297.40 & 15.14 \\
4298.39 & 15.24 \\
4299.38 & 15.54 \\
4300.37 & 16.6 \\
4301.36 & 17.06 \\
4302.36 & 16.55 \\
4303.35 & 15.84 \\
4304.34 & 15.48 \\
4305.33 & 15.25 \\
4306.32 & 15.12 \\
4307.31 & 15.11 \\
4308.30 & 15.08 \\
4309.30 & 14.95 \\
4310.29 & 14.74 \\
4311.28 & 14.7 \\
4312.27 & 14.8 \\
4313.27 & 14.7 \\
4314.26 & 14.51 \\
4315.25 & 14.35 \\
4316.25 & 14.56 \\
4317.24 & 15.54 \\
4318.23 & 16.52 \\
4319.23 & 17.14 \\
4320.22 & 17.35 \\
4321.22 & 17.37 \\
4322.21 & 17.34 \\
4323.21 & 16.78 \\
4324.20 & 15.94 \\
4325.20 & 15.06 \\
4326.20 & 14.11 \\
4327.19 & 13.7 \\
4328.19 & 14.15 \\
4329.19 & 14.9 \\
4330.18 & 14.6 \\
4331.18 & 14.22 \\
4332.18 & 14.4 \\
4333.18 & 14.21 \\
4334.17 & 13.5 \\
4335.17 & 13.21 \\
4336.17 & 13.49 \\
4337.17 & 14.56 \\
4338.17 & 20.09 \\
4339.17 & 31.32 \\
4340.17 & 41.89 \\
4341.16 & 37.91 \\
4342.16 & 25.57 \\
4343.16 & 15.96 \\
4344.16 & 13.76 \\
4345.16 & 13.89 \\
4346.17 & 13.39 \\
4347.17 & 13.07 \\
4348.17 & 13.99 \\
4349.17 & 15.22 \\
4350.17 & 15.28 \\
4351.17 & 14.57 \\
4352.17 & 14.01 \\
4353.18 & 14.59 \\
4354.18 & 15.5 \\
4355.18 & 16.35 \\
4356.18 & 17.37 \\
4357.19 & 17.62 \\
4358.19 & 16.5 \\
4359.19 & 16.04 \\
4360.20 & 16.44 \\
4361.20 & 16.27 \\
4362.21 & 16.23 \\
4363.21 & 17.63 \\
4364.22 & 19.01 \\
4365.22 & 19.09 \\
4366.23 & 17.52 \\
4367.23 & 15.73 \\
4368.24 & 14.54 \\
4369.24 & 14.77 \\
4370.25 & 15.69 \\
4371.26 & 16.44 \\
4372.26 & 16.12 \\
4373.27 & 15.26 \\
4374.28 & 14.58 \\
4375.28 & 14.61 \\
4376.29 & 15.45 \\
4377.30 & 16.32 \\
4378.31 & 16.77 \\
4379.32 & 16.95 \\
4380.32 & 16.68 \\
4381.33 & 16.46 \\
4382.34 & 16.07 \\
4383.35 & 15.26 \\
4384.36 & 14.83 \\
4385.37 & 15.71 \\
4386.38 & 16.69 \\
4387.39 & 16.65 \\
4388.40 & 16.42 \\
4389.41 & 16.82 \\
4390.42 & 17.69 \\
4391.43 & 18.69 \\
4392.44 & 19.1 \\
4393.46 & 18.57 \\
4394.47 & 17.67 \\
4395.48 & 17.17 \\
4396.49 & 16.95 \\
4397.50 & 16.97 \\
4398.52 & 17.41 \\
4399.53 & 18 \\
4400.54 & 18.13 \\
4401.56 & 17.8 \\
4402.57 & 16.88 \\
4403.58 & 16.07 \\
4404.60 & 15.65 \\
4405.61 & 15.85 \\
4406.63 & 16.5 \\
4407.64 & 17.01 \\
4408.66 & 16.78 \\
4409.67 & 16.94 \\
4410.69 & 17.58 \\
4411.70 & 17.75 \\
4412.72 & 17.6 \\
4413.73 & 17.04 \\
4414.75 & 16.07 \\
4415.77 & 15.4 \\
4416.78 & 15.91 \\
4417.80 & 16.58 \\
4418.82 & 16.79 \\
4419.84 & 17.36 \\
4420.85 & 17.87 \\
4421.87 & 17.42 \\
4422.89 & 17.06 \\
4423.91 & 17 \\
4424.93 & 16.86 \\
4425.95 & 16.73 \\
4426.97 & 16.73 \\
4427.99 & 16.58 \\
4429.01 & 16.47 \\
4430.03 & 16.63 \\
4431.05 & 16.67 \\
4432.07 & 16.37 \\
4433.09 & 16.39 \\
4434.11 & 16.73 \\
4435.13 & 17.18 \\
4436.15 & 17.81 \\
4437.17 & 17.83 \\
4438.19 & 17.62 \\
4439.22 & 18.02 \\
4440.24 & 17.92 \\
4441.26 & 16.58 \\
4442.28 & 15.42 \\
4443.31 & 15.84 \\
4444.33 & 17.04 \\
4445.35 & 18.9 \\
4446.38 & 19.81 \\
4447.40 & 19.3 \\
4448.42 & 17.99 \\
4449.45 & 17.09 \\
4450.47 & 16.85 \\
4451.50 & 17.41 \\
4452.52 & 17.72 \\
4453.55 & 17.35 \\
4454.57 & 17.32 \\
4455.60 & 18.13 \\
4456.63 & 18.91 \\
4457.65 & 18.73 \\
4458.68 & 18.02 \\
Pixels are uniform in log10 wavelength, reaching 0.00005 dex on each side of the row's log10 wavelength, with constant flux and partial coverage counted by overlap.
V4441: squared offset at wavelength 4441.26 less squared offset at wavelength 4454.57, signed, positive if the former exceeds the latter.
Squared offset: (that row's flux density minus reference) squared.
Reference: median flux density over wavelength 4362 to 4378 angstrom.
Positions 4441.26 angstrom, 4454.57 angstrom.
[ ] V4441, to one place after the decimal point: -1.5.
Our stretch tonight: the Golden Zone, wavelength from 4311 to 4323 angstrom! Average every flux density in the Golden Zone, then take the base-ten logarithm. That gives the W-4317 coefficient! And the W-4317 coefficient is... 1.20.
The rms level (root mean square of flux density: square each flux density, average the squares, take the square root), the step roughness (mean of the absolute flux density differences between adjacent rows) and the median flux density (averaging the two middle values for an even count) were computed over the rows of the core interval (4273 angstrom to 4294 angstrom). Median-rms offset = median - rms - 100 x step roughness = -56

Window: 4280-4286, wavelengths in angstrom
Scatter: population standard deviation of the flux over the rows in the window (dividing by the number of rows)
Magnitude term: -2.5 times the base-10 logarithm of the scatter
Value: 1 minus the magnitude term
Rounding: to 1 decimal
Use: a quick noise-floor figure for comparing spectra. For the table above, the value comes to 1.2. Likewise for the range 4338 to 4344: 3.4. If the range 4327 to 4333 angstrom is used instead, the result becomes -0.1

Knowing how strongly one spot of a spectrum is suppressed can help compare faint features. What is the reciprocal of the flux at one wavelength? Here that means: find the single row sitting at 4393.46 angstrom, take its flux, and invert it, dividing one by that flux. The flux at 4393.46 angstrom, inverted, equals 0.054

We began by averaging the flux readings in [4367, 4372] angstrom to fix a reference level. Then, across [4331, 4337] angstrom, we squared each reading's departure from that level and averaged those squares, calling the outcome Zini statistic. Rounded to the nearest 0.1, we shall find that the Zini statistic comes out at 2.8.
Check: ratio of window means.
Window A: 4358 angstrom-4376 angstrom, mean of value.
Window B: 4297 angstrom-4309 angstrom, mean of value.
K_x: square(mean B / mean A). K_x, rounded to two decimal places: 0.93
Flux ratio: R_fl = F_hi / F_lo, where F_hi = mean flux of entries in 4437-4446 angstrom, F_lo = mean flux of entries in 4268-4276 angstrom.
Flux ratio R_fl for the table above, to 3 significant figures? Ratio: 1.03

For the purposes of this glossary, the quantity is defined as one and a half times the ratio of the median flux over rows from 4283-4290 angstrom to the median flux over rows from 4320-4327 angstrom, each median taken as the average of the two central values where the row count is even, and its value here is 1.42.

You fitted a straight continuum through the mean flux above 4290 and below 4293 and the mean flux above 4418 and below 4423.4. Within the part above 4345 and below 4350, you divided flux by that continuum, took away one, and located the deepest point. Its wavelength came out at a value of 4347.17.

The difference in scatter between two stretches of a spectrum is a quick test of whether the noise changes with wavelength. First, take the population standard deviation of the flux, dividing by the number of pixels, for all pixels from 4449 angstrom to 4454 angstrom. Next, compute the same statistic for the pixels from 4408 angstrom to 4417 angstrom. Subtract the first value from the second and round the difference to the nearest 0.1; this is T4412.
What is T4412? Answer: 0.5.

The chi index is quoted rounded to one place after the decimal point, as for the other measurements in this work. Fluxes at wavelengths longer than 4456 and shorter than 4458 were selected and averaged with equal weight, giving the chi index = 18.8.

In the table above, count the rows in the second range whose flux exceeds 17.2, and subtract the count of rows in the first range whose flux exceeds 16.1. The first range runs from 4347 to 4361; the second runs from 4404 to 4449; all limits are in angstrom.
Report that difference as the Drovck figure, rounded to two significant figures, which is 10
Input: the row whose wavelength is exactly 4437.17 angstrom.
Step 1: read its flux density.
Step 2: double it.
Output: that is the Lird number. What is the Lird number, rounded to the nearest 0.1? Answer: 35.7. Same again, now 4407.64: 34.0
